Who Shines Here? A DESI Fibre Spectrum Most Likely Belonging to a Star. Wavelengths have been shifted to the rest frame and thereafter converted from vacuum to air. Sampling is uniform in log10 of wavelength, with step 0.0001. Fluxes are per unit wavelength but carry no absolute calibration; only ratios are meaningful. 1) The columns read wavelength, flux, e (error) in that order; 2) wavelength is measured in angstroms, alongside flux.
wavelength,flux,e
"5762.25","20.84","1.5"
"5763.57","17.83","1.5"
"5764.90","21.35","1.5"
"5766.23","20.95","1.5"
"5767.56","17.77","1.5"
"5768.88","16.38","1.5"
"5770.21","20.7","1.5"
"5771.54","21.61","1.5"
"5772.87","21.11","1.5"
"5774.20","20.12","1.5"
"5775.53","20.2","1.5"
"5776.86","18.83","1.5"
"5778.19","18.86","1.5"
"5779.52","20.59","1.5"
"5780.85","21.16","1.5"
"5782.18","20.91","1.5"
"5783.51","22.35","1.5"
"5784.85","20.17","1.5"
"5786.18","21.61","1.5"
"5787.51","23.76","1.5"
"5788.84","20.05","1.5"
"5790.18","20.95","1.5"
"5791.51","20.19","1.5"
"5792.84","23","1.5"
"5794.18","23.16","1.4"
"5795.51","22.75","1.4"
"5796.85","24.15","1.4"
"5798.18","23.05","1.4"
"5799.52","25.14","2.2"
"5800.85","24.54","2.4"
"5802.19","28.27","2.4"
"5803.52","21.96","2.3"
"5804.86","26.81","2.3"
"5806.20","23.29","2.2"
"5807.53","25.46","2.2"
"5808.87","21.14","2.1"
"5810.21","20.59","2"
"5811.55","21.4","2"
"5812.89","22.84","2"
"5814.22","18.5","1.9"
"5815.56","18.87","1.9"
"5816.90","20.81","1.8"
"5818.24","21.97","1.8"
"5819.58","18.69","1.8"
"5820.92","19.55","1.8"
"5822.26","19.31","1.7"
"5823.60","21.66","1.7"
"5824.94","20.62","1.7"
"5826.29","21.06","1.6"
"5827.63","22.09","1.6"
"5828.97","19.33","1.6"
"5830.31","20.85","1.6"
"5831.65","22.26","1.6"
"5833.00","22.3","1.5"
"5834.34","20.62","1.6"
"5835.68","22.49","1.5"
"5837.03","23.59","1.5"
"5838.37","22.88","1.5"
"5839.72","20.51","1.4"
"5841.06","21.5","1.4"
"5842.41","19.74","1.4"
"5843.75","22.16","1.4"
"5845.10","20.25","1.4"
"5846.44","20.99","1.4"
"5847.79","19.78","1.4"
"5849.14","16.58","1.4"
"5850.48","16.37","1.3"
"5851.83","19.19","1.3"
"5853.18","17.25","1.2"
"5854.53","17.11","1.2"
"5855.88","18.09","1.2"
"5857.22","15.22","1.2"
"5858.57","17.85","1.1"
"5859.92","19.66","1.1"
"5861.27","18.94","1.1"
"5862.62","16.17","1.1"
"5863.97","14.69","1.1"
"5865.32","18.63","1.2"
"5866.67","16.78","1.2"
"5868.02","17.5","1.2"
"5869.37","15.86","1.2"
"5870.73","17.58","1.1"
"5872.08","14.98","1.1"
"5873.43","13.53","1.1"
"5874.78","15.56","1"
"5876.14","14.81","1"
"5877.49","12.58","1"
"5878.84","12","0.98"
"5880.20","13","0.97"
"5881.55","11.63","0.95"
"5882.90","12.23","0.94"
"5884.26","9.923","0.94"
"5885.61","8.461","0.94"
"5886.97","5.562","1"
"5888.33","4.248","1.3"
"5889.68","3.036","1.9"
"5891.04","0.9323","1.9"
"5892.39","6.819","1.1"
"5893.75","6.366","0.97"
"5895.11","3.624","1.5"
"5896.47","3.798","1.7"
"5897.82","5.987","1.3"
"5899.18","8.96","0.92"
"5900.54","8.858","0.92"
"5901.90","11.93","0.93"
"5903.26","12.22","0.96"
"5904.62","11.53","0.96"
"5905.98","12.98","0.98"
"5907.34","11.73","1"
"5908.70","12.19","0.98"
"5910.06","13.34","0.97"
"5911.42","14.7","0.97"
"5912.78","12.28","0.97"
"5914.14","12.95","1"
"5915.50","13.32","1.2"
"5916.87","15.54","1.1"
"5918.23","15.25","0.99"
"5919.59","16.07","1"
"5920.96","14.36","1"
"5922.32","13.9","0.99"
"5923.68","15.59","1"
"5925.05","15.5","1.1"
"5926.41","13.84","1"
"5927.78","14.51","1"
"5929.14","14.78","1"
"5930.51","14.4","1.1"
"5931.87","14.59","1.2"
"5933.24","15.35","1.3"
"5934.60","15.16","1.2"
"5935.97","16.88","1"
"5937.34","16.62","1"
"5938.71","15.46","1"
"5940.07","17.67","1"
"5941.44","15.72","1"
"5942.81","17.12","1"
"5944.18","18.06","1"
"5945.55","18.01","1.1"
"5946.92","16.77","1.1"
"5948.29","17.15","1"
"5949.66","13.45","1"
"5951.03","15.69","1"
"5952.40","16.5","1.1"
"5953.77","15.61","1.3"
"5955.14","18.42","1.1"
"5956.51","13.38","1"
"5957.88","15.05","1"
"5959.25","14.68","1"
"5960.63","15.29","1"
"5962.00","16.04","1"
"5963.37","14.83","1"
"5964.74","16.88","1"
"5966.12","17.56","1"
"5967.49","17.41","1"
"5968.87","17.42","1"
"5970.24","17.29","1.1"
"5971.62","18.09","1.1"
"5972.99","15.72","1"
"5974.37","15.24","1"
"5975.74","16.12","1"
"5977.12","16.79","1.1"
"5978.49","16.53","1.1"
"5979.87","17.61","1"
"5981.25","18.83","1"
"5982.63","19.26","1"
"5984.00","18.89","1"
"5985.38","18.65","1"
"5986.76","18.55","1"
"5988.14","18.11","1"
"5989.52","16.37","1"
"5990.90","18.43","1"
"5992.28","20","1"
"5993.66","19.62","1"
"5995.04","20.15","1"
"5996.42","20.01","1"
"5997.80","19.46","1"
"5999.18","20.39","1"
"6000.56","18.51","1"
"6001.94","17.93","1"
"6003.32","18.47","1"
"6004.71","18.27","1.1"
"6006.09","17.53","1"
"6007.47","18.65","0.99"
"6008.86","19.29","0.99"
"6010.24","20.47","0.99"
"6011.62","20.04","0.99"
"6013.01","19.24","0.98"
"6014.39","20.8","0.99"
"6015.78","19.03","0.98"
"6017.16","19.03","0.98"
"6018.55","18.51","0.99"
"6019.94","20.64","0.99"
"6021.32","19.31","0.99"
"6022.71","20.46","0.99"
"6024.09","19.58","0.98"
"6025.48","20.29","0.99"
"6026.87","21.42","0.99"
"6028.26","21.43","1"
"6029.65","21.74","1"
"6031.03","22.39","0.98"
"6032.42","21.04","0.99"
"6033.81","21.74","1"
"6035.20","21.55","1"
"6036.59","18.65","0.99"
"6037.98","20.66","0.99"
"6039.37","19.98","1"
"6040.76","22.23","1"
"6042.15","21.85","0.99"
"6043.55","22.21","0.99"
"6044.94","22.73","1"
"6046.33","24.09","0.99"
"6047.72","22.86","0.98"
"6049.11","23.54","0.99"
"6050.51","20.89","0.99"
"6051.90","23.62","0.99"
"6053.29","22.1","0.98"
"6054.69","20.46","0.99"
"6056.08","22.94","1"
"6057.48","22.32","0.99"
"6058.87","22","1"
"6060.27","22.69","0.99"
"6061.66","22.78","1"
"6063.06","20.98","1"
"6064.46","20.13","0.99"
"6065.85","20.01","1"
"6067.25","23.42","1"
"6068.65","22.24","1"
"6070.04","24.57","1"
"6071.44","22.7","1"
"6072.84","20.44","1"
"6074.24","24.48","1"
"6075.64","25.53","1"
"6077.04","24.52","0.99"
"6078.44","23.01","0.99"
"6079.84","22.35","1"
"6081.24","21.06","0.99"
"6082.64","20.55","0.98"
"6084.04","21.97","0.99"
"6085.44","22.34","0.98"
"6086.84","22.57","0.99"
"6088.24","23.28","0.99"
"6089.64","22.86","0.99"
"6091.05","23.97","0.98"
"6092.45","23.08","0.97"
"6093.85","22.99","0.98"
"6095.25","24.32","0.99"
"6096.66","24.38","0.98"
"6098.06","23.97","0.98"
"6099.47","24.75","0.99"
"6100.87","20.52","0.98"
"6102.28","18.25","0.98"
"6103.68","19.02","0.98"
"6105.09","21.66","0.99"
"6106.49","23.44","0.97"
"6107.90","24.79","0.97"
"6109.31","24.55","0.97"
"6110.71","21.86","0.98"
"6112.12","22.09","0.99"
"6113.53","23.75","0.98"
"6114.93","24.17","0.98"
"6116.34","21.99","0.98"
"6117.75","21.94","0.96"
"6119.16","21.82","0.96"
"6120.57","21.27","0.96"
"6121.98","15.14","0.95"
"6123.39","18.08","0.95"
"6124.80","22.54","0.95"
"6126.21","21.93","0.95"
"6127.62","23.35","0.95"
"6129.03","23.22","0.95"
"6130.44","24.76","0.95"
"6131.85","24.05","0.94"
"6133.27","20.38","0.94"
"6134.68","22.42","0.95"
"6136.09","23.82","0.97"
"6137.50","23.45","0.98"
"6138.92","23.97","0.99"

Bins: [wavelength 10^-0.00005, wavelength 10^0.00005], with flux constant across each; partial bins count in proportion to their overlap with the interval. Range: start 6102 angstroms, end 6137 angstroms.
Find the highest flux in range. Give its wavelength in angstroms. 6107.90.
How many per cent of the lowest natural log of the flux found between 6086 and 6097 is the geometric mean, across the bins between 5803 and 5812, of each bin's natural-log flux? 100.4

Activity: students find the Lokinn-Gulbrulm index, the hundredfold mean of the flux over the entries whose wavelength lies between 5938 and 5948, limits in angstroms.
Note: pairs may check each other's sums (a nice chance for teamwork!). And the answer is 1697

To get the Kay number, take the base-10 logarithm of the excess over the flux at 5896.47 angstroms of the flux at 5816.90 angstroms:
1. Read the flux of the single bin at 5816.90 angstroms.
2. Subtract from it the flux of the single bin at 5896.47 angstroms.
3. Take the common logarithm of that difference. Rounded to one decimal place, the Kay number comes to 1.2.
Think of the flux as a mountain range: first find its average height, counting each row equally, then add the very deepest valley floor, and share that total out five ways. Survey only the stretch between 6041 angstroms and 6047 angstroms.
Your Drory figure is 8.9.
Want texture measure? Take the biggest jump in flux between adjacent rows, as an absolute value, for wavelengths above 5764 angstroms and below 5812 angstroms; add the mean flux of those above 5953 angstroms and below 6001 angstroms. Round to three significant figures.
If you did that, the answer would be 23.8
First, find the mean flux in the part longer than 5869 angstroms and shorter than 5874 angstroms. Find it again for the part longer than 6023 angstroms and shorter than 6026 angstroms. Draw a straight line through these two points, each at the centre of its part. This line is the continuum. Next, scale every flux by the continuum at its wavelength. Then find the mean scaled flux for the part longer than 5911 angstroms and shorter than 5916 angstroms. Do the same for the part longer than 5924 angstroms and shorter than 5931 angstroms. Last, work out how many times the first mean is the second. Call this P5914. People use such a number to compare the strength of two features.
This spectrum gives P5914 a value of 0.93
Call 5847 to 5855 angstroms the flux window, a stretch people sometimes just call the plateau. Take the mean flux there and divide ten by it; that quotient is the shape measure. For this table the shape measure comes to 0.56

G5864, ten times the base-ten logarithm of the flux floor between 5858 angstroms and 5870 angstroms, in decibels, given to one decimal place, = 11.7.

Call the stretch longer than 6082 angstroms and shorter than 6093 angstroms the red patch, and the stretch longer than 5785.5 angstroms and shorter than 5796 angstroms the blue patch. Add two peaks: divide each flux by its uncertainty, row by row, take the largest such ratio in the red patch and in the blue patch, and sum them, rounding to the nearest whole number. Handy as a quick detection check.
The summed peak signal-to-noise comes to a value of 41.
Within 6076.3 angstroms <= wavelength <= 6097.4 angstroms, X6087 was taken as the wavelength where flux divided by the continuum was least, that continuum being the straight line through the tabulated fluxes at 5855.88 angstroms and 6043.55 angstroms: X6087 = 6082.64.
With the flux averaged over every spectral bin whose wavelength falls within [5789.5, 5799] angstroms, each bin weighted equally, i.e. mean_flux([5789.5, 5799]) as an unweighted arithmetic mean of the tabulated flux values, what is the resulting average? 22.5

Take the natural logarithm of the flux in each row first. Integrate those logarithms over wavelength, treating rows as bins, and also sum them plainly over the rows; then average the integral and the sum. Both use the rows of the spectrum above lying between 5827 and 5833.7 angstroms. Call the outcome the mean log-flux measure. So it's 17.9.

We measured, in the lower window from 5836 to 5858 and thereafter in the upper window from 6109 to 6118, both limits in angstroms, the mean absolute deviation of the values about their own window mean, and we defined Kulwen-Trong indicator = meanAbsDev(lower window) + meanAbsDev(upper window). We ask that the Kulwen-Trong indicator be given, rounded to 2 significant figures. 3.1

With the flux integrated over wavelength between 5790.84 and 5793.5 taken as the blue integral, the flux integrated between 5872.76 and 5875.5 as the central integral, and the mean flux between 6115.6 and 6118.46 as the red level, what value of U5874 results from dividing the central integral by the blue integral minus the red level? 1.1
